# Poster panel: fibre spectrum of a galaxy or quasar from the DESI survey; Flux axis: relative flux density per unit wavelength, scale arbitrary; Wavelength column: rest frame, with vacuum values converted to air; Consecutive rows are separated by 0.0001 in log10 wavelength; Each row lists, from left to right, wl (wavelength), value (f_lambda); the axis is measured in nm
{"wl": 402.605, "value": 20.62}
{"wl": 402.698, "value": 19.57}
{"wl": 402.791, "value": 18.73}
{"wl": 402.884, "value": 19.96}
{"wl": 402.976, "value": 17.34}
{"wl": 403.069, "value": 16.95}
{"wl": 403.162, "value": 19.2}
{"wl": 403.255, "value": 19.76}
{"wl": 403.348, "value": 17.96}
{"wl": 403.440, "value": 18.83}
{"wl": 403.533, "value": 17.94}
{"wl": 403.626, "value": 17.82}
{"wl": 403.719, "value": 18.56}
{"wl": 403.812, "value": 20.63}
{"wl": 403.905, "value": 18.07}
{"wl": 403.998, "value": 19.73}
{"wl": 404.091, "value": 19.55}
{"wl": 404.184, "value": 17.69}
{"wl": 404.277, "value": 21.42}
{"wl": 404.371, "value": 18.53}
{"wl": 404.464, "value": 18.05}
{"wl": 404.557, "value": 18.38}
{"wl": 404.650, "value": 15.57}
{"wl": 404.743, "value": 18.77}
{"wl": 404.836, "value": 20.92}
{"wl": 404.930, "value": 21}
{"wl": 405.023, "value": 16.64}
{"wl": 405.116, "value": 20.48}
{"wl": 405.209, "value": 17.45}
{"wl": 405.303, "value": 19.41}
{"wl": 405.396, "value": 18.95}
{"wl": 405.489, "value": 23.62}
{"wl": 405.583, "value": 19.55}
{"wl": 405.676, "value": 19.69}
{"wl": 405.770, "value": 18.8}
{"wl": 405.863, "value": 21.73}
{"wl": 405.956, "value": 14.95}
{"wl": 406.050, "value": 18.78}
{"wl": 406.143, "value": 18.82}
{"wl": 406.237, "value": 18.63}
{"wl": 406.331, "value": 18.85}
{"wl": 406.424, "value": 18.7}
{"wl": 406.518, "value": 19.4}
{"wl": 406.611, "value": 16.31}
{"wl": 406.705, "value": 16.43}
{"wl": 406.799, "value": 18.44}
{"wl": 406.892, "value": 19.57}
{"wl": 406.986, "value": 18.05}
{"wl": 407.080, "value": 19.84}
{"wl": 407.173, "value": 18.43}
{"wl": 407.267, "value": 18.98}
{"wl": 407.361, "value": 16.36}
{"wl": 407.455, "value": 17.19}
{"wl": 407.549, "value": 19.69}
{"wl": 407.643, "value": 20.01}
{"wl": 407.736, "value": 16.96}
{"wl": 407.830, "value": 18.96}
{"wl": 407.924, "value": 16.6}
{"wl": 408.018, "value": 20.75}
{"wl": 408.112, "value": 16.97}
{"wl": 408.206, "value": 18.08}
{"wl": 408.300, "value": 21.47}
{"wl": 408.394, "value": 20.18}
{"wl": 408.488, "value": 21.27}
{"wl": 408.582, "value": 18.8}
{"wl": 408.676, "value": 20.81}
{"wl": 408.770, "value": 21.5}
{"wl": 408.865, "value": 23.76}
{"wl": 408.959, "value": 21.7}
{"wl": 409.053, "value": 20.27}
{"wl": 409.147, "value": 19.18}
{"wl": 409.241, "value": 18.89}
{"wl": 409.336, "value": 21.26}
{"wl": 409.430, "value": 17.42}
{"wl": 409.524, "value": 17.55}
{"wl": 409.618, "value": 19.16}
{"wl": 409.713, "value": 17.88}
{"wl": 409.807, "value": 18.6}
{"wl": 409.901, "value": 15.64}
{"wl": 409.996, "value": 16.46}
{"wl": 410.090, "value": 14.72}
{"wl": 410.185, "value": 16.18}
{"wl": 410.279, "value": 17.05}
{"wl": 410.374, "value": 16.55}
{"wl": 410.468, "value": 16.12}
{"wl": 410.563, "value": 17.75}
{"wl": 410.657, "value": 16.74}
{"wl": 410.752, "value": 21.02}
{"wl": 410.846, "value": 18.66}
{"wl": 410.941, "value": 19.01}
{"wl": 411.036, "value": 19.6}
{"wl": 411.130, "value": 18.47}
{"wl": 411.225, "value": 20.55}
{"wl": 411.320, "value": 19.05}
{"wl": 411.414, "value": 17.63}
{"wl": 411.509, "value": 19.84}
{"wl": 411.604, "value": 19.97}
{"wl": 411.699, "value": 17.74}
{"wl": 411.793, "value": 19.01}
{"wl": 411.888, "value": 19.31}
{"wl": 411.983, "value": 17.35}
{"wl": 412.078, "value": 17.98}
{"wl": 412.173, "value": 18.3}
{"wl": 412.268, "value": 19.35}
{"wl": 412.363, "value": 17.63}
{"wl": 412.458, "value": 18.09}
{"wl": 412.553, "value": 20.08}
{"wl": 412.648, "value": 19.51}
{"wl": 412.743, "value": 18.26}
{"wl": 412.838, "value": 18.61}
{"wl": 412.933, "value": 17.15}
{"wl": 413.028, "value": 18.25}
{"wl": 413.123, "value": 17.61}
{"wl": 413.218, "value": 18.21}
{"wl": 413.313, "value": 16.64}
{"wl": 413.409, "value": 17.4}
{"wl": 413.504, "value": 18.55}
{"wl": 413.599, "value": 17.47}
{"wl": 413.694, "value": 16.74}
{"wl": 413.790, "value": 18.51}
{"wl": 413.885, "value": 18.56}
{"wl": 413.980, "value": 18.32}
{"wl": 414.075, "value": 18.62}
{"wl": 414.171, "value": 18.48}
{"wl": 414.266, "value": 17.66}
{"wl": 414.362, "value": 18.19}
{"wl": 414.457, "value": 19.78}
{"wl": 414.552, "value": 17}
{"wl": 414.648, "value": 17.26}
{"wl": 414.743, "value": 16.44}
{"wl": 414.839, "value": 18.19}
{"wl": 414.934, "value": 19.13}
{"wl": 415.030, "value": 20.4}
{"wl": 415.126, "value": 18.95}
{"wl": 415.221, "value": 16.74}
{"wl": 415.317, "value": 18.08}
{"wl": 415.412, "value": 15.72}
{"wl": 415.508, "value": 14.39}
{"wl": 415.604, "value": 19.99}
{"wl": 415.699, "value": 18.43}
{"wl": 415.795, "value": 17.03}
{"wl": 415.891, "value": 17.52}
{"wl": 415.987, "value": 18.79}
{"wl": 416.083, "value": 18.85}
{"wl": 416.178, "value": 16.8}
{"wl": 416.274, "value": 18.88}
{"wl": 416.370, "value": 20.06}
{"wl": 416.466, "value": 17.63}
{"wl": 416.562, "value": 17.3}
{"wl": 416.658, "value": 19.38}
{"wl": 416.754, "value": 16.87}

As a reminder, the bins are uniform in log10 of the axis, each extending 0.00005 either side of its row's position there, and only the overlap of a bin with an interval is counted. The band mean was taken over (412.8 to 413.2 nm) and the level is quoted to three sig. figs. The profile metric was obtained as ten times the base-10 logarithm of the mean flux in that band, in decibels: 12.5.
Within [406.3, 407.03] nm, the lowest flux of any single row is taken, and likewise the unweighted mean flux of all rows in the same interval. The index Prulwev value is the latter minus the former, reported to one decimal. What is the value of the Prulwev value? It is 1.9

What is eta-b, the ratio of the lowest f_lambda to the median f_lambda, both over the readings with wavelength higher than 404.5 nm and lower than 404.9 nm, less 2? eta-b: -1.16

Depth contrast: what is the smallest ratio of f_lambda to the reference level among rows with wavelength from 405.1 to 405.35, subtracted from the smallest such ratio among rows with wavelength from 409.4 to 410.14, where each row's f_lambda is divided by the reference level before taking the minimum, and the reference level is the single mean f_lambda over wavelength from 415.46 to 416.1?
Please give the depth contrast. -0.15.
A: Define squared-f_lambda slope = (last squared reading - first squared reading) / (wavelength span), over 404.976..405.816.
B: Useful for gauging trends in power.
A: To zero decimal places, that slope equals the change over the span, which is 102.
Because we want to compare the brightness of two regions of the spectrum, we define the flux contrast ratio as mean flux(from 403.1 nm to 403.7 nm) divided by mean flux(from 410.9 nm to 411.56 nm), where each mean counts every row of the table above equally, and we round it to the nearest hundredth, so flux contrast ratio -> 0.97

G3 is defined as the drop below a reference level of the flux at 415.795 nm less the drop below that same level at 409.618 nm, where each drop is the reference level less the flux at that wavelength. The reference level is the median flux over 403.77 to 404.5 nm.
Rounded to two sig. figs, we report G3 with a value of 2.1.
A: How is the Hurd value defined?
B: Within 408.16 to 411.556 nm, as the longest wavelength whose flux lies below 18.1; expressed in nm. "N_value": 411.414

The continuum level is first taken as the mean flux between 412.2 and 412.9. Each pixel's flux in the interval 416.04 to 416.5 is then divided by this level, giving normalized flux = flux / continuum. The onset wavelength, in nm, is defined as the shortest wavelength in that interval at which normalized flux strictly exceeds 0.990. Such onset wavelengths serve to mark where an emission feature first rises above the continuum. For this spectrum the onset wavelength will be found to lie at 416.083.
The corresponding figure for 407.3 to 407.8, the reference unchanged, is 407.549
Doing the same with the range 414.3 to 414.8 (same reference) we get 414.457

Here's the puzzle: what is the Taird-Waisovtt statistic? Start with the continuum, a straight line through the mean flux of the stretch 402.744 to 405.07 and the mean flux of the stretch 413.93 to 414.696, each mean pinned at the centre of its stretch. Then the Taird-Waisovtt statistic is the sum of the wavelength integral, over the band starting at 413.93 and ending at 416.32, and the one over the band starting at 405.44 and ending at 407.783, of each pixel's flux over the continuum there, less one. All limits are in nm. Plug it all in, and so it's 0.00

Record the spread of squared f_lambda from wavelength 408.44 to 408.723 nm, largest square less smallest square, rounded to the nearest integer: 99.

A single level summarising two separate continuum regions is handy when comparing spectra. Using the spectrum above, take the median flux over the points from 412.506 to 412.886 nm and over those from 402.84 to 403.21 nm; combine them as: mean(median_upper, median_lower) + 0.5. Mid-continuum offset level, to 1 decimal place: 19.2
